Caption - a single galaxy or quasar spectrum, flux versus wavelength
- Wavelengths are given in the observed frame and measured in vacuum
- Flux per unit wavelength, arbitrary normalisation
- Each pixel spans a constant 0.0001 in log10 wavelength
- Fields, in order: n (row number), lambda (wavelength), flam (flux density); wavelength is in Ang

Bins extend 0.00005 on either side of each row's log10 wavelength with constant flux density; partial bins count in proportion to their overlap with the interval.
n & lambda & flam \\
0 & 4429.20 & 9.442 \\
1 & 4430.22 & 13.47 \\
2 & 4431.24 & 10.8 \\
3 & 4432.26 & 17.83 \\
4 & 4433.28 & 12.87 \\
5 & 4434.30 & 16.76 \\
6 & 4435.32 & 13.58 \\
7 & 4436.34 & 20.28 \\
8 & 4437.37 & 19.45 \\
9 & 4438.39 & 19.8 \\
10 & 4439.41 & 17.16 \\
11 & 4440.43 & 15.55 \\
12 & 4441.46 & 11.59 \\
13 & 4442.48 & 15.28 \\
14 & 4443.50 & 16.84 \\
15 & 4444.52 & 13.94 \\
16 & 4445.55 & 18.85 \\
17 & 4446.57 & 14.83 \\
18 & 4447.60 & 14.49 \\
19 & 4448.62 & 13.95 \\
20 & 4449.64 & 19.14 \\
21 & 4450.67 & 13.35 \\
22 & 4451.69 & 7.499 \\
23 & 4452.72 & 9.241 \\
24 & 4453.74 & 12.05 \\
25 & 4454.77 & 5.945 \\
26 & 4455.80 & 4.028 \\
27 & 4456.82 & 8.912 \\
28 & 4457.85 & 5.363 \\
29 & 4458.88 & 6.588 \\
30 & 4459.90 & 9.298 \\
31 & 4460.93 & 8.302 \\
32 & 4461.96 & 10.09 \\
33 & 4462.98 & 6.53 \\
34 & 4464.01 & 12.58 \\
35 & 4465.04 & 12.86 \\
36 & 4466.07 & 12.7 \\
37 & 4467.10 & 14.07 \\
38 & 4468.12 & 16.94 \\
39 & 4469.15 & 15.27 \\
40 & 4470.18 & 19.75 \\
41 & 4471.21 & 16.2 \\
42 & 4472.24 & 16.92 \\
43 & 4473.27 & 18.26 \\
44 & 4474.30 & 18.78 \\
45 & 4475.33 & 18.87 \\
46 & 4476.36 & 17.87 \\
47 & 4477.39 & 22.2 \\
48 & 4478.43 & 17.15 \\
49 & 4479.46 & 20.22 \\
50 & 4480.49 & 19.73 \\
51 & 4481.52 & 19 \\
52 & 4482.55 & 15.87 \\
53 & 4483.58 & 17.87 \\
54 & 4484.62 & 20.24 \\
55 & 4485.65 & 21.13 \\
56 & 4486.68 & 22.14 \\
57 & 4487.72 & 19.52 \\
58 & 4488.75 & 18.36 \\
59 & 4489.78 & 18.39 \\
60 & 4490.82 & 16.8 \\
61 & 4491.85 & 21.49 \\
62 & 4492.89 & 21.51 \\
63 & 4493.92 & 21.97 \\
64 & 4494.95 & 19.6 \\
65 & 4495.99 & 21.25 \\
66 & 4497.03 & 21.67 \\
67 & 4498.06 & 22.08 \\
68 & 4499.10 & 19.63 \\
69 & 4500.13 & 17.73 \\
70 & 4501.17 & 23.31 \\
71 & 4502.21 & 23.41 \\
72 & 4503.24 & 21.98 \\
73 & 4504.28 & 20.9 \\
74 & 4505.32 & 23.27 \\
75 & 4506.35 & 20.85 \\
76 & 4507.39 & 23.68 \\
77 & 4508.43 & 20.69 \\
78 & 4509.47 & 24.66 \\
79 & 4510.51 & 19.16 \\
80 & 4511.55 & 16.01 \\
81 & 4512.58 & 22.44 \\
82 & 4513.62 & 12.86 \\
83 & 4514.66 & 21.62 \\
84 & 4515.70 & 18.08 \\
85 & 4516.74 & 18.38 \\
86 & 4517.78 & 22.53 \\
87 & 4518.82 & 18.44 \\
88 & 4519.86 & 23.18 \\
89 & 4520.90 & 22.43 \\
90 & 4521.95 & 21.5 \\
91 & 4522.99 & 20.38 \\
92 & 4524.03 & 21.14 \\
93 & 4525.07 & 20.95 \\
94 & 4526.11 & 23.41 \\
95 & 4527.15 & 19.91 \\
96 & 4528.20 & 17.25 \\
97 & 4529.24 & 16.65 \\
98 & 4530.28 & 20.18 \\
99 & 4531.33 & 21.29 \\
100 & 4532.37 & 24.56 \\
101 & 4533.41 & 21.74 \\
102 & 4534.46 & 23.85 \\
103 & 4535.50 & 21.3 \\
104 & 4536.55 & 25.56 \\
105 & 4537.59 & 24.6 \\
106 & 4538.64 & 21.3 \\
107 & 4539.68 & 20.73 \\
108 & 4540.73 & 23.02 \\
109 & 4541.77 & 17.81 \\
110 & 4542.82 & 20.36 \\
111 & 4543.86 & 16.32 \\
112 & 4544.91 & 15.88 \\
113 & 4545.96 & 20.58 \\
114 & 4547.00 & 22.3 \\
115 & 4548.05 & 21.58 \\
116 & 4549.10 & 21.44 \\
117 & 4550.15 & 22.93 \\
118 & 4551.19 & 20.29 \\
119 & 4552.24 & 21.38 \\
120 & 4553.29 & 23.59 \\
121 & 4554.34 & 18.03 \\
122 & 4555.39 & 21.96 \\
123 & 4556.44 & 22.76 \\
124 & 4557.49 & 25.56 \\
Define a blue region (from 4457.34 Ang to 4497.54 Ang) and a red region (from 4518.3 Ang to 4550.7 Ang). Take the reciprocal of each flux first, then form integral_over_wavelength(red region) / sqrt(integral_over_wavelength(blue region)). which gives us 0.9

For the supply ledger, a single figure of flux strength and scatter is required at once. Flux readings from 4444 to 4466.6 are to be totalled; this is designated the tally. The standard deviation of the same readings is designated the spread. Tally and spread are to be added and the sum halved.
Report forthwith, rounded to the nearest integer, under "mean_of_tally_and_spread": 122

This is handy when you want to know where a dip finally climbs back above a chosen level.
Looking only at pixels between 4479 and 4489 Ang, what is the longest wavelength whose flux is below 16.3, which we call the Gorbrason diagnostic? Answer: 4482.55 Ang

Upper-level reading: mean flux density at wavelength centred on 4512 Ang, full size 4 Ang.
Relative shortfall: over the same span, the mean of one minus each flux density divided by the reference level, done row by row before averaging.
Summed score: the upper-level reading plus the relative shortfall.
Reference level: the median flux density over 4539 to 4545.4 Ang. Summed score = 18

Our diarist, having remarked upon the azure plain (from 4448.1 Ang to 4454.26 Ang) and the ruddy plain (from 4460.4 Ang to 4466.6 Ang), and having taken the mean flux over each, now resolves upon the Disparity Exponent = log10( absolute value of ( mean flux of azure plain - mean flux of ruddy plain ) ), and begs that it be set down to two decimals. 0.31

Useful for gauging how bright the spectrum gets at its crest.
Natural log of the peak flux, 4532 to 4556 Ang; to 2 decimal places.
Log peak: 3.24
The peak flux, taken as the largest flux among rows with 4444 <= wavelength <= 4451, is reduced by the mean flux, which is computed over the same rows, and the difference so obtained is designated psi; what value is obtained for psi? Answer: 3.6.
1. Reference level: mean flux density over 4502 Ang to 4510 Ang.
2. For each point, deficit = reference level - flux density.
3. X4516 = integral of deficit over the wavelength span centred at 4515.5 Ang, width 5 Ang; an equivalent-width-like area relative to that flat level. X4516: 19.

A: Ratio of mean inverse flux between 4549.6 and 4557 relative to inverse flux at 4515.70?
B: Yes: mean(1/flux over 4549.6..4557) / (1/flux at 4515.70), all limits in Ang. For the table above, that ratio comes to 0.84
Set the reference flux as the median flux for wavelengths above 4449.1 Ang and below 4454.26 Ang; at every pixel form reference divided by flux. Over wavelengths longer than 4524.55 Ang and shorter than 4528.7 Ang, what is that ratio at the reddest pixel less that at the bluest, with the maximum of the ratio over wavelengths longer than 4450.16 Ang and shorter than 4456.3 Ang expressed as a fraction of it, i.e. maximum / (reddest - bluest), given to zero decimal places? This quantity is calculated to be 24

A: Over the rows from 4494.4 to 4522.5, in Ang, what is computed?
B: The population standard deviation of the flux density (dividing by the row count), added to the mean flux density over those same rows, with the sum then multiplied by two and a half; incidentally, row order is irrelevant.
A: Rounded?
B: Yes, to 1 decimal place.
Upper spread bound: 58.5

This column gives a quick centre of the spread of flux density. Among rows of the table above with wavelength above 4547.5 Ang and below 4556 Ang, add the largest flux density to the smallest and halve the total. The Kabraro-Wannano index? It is 21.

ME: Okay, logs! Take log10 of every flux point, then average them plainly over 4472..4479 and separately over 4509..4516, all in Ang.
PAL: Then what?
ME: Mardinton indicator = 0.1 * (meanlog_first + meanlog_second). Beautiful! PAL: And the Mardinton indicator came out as 0.254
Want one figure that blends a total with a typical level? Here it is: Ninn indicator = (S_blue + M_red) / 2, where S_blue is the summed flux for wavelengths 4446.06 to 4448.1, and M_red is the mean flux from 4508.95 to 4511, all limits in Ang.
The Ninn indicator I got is 26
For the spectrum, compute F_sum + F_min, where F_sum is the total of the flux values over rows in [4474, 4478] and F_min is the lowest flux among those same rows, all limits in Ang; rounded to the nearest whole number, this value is 96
